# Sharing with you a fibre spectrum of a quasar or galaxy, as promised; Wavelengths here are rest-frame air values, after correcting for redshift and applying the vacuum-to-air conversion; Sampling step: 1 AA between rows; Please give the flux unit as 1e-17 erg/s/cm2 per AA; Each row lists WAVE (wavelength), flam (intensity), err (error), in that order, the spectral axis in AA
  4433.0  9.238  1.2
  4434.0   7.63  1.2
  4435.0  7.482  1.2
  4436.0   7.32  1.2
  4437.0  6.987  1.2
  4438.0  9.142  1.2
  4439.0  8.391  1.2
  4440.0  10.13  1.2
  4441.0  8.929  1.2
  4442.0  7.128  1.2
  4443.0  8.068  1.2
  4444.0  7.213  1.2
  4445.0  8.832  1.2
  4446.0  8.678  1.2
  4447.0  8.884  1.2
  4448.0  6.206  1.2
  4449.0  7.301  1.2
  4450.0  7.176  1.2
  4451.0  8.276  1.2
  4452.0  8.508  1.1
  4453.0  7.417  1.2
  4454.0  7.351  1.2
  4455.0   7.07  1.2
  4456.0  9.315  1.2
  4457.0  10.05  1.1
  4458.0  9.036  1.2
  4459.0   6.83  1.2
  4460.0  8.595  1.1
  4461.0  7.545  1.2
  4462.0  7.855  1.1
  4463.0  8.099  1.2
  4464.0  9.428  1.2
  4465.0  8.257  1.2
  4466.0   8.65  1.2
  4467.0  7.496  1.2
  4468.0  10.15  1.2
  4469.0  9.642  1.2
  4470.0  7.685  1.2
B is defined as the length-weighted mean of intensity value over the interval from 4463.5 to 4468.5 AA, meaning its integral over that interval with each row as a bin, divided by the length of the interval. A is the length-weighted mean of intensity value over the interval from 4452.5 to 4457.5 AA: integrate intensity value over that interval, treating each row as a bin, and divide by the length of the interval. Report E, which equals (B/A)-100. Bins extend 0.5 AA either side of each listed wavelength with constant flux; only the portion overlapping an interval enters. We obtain -98.93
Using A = 8.2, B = 8.80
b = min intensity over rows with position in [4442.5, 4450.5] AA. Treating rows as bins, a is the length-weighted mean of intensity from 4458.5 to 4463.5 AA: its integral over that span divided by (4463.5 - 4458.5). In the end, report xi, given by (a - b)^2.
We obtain 2.5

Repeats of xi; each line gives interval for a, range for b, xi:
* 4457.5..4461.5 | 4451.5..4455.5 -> 0.9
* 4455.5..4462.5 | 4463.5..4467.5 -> 0.9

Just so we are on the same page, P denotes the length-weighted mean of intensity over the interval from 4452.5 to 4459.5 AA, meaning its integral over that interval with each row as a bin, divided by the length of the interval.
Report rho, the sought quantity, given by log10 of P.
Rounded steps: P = 8.2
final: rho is 0.911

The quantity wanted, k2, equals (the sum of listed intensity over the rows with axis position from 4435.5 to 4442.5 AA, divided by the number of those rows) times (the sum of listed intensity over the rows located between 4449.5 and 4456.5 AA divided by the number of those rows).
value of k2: 65.3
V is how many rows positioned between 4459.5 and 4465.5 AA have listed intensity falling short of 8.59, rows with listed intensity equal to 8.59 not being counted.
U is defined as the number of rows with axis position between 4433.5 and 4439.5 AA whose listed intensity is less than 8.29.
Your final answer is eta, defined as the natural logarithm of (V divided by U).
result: 0.0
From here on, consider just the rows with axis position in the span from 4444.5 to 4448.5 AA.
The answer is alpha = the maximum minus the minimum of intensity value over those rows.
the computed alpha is 2.7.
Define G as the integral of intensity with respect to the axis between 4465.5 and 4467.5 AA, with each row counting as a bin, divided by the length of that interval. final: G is 8.1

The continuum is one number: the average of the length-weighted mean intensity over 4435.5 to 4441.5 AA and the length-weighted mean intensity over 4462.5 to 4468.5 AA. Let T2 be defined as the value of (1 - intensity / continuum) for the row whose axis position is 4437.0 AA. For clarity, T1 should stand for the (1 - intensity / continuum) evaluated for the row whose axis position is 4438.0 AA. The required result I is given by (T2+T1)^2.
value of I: 0.015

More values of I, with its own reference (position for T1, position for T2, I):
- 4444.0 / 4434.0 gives 0.073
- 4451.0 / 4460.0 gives 0.001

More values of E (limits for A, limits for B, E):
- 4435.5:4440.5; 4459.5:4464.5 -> -99.01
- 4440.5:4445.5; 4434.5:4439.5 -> -99.02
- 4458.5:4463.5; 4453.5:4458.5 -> -98.90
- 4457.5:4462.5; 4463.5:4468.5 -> -98.90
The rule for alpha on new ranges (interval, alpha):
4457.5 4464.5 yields 2.6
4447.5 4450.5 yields 1.1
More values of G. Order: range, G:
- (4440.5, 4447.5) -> 8.2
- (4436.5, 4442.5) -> 8.5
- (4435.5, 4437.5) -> 7.2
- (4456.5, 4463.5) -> 8.3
